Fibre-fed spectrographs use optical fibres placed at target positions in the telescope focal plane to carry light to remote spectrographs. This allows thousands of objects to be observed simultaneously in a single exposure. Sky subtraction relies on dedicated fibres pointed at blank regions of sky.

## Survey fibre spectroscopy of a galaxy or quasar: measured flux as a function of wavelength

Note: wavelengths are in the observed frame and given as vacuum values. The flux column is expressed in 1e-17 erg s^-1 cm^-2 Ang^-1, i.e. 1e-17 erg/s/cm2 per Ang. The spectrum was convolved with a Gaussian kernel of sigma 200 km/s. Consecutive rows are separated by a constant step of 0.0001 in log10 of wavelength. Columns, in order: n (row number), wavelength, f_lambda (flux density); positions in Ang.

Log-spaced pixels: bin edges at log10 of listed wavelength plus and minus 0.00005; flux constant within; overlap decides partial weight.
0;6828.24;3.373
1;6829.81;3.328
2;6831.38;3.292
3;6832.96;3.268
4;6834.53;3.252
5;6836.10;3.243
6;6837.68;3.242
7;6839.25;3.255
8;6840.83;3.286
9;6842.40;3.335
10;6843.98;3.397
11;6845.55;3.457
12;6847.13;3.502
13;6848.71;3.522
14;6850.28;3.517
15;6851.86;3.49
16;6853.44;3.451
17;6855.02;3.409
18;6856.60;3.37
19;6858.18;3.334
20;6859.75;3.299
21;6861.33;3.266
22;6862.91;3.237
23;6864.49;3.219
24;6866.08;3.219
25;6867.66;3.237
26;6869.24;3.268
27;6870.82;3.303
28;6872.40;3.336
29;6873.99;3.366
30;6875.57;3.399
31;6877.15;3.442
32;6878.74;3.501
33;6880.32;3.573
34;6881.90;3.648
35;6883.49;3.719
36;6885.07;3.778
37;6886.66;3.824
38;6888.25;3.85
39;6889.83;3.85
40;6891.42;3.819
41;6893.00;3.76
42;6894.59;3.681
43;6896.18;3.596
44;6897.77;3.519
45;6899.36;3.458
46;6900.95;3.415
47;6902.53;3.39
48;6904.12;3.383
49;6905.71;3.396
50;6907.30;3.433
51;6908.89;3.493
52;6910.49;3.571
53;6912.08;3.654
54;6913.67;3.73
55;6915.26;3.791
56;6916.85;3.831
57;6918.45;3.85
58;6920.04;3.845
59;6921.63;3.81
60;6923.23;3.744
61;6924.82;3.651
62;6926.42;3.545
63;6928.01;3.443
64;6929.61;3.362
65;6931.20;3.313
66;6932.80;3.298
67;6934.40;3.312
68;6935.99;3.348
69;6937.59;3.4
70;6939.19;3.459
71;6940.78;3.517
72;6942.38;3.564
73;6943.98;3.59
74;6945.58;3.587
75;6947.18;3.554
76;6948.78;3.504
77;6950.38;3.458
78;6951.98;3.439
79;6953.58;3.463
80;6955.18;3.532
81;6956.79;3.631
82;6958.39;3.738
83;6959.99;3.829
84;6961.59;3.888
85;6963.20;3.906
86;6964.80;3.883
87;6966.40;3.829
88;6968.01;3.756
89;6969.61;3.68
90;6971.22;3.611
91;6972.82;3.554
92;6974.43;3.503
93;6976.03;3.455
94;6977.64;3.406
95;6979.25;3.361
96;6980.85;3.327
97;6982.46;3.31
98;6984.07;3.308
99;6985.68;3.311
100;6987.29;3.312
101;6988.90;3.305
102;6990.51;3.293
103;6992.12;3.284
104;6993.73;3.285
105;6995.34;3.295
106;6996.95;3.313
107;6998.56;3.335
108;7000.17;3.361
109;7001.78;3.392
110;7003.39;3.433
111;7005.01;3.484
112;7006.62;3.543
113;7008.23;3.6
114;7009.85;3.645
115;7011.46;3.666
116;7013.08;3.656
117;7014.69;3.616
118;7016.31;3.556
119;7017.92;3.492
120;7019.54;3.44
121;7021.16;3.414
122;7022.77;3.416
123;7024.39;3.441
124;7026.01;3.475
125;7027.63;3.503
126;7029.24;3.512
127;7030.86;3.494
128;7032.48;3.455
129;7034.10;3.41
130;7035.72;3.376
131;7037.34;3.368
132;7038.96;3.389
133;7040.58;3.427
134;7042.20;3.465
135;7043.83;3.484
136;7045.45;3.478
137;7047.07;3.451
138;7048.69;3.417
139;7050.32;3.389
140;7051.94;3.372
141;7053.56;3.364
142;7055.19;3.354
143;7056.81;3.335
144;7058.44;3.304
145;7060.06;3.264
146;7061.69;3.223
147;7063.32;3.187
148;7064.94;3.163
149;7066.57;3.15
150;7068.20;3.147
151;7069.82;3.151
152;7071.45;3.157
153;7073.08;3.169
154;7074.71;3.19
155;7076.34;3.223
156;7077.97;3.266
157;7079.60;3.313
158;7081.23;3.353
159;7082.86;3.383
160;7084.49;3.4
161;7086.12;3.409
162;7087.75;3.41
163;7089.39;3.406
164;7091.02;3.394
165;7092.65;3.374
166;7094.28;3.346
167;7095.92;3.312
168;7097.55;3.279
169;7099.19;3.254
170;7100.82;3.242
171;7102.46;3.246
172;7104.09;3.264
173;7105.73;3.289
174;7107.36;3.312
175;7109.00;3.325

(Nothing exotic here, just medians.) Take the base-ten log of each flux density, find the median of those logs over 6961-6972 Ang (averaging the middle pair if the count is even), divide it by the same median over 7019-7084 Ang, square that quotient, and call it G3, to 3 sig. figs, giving 1.22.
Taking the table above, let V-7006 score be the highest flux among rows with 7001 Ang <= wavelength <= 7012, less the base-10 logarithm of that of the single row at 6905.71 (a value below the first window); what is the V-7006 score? 3.14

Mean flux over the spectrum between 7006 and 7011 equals 3.60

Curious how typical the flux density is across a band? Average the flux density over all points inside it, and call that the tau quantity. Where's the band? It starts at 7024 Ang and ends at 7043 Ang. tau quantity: 3.44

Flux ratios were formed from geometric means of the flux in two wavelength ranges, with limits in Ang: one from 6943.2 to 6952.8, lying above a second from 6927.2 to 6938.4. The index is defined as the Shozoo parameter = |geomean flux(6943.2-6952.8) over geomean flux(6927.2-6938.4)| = 1.05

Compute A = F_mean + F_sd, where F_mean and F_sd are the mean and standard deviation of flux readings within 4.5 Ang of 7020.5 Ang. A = 3.51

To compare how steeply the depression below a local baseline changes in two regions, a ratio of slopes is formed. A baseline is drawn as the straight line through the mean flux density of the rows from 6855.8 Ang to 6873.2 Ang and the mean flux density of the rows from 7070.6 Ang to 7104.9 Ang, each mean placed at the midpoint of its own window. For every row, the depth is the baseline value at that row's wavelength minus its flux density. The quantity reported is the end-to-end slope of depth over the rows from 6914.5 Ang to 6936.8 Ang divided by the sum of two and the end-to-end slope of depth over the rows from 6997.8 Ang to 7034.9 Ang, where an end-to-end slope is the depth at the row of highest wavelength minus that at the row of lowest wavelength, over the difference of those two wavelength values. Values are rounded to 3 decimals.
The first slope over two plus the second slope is 0.011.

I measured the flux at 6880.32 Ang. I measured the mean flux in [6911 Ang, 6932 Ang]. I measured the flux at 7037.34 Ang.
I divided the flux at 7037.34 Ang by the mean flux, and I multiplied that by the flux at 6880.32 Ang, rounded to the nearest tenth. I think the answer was 3.3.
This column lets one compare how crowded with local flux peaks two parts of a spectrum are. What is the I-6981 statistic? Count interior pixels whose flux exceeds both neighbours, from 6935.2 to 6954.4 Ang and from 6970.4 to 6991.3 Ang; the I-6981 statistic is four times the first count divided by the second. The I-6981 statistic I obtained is 4.0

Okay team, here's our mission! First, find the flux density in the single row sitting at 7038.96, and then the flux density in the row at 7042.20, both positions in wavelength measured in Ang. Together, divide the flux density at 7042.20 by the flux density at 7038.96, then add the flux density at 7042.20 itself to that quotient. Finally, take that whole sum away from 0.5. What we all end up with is -3.99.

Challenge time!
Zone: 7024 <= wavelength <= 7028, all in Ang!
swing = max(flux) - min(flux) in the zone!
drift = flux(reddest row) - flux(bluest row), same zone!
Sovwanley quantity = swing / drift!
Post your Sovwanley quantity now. 1.0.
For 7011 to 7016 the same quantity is -1.0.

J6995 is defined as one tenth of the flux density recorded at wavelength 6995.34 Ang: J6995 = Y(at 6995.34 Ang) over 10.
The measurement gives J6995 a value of 0.33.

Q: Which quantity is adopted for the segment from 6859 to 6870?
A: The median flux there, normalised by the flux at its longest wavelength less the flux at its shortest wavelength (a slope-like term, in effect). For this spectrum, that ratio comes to -104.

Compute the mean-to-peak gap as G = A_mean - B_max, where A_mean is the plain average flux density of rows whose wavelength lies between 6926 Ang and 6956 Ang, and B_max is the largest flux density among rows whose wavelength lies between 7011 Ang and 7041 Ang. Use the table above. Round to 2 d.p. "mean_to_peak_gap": -0.21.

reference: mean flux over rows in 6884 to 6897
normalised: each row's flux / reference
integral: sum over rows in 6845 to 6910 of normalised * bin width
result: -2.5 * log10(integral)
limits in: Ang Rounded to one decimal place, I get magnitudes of -4.4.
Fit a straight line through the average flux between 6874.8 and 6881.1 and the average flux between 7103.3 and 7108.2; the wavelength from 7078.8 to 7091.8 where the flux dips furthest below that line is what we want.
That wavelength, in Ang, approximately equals 7079.60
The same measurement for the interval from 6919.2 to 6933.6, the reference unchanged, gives 6932.80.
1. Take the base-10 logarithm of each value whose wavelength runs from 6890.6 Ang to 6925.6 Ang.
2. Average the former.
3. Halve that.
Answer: 0.280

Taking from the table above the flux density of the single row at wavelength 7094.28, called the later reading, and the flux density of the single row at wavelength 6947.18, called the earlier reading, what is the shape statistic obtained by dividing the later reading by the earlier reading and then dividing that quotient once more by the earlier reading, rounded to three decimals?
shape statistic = 0.265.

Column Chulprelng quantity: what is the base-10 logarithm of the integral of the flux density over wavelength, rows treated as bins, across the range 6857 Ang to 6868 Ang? 1.56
